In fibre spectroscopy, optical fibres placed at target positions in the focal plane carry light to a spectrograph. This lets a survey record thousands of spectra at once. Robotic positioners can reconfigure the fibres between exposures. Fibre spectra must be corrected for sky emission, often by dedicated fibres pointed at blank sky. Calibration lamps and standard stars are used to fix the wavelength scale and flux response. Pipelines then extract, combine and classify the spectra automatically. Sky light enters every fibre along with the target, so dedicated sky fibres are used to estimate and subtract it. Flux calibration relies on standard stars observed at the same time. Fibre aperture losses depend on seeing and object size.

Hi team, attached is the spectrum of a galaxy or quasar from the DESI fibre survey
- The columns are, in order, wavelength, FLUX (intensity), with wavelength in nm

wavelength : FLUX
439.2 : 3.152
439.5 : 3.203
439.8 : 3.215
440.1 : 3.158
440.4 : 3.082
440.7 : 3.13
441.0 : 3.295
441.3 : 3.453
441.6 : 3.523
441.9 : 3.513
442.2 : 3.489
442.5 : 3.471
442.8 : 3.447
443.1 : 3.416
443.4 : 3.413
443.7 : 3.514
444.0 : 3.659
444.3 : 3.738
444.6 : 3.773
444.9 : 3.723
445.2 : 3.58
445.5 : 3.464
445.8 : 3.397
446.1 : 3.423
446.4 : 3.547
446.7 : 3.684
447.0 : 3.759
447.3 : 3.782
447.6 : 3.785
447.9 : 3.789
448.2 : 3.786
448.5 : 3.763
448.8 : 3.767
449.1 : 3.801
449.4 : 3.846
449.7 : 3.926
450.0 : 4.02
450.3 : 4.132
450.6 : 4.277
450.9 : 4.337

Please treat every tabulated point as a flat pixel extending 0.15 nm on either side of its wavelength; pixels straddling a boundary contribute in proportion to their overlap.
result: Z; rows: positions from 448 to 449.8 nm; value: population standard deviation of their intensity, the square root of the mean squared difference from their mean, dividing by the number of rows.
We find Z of 0.06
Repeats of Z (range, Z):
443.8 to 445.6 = 0.11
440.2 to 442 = 0.18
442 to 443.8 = 0.04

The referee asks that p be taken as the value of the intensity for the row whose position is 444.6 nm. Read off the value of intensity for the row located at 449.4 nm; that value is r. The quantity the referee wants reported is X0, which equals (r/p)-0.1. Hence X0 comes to 0.92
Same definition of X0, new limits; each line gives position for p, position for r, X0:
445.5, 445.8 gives 0.88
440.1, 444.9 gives 1.08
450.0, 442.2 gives 0.77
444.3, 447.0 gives 0.91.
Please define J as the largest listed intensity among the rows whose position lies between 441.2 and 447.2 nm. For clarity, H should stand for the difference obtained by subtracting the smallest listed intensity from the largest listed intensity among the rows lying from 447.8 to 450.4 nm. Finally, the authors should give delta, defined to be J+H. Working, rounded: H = 0.369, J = 3.773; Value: 4.14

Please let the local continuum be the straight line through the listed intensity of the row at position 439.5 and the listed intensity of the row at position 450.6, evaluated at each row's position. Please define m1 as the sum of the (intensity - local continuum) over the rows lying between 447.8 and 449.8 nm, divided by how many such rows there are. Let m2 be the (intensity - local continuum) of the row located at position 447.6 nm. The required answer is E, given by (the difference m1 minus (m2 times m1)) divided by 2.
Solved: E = -0.175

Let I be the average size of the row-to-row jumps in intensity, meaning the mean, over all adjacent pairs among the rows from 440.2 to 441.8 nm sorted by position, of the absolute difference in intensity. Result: 0.110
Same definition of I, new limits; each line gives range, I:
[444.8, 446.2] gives 0.088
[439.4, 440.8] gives 0.048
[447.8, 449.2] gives 0.016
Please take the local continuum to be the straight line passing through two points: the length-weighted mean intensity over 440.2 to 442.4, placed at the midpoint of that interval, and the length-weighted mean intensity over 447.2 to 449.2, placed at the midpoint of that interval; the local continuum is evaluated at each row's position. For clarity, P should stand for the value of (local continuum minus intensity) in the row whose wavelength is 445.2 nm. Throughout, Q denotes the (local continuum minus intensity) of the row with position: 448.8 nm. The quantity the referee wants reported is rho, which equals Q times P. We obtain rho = 0.0008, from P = 0.015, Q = 0.05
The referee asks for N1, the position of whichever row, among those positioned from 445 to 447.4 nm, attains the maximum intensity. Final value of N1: 447.3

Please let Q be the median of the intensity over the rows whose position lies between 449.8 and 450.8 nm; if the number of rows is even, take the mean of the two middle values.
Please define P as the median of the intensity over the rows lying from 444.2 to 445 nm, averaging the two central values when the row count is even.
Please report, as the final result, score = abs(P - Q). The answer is 0.39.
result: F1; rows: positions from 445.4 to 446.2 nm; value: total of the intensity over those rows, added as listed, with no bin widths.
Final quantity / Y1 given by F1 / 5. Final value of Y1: 2.06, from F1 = 10.3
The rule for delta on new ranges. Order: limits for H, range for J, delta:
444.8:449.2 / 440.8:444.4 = 4.14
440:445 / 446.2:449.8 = 4.62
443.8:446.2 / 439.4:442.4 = 3.90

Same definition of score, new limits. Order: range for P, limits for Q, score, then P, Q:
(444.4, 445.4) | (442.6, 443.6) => 0.31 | 3.7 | 3.4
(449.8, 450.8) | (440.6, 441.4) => 0.84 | 4.1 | 3.3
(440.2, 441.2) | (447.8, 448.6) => 0.66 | 3.1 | 3.8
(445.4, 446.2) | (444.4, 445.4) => 0.30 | 3.4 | 3.7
